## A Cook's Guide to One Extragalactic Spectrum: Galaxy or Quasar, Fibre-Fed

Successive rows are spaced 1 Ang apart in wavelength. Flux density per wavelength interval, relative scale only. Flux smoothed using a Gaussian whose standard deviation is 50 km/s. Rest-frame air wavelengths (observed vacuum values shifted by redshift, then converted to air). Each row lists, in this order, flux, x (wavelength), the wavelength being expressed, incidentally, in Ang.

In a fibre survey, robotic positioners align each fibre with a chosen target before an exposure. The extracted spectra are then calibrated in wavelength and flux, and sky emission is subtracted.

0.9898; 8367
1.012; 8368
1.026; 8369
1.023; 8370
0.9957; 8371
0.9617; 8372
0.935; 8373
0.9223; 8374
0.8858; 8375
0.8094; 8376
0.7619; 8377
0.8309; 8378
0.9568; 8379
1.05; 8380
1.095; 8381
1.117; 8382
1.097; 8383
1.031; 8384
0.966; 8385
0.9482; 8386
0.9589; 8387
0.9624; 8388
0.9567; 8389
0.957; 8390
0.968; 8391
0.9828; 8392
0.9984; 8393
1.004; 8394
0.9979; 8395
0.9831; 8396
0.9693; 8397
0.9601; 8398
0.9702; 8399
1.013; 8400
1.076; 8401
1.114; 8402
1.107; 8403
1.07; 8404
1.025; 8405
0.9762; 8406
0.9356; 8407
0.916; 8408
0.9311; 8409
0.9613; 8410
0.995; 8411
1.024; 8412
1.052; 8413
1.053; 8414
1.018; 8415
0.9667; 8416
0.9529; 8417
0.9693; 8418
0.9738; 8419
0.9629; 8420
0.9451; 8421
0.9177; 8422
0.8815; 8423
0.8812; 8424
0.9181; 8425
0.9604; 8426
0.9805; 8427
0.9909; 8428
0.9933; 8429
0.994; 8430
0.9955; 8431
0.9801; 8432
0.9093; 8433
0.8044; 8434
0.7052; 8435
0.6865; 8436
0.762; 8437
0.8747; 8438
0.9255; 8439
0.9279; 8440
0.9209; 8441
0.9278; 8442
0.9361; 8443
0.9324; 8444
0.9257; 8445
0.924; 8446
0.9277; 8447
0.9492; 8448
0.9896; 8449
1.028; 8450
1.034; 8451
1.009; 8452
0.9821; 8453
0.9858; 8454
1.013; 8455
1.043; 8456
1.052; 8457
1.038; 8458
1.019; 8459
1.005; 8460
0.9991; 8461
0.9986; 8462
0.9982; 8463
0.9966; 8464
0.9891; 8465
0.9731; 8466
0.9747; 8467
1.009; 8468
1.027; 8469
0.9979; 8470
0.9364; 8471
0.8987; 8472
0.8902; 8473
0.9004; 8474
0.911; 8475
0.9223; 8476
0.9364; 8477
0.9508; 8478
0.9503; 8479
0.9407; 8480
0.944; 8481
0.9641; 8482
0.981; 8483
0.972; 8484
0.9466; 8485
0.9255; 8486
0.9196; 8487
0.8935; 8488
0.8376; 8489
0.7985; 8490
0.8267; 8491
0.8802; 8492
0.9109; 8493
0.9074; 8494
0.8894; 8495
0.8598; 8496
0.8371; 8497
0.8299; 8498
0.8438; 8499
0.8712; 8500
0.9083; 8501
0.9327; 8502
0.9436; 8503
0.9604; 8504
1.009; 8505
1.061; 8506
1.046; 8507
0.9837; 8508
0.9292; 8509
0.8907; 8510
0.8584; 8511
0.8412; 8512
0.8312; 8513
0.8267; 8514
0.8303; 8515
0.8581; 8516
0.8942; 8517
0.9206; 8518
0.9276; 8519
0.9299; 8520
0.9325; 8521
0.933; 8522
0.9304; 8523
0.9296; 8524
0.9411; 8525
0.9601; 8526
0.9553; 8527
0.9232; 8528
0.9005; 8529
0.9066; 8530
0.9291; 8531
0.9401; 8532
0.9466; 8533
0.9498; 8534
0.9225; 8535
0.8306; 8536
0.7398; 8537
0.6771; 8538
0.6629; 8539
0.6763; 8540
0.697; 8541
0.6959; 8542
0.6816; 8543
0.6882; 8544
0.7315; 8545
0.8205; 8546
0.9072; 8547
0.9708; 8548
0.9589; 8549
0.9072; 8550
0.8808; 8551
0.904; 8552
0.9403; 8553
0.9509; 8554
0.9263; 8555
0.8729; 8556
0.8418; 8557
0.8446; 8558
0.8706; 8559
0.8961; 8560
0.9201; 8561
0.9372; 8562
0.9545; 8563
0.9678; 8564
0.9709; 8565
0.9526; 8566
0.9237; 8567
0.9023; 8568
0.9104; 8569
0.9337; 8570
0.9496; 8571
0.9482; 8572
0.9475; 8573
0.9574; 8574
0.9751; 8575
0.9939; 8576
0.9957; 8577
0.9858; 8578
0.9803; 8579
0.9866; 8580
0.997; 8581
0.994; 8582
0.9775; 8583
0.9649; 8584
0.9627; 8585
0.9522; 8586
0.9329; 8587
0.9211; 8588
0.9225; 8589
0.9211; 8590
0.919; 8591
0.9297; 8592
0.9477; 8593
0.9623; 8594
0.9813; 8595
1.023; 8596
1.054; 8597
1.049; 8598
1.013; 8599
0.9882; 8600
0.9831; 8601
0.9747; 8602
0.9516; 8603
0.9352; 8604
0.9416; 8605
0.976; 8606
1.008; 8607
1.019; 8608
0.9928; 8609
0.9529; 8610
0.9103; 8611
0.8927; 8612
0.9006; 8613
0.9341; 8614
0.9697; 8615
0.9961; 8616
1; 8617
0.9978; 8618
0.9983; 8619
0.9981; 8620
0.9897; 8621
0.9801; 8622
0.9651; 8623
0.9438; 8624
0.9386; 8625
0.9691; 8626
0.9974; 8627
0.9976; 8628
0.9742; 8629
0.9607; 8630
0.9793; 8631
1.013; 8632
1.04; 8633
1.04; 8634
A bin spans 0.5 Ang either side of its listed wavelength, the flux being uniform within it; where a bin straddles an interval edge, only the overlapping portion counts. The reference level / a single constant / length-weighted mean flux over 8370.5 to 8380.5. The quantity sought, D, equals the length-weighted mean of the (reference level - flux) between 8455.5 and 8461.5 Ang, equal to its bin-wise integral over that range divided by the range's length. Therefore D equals -0.115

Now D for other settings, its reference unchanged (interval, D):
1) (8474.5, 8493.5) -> -0.005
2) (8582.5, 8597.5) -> -0.047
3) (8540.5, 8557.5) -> 0.065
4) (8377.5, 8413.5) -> -0.088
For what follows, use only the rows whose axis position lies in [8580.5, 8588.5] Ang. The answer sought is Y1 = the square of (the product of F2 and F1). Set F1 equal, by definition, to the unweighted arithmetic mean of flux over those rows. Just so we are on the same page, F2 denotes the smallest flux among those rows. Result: 0.79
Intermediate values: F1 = 0.96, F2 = 0.9211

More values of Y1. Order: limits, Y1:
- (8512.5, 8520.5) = 0.53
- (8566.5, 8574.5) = 0.71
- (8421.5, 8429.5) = 0.69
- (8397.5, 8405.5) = 1.00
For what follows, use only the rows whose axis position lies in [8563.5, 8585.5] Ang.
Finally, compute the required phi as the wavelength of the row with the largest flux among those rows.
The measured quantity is 8581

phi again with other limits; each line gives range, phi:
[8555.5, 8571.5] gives 8565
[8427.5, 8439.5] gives 8431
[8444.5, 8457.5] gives 8457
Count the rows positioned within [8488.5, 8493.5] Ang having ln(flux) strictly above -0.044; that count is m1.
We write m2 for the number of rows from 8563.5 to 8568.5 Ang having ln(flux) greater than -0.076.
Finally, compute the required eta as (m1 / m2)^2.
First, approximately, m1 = 0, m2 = 3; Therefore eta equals 0.0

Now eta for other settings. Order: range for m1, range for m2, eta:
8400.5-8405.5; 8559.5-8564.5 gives 2.8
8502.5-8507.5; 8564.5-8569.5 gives 4.0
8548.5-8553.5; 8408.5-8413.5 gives 0.0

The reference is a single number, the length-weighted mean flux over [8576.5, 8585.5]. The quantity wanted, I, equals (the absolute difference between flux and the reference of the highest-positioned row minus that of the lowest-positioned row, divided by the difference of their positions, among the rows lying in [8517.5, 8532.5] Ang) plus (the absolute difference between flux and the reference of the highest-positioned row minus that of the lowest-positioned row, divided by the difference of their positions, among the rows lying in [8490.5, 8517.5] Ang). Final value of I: -0.004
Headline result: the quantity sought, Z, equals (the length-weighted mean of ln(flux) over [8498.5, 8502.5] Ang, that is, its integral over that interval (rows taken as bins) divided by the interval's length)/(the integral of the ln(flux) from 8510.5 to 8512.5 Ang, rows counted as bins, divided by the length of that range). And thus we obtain 0.7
